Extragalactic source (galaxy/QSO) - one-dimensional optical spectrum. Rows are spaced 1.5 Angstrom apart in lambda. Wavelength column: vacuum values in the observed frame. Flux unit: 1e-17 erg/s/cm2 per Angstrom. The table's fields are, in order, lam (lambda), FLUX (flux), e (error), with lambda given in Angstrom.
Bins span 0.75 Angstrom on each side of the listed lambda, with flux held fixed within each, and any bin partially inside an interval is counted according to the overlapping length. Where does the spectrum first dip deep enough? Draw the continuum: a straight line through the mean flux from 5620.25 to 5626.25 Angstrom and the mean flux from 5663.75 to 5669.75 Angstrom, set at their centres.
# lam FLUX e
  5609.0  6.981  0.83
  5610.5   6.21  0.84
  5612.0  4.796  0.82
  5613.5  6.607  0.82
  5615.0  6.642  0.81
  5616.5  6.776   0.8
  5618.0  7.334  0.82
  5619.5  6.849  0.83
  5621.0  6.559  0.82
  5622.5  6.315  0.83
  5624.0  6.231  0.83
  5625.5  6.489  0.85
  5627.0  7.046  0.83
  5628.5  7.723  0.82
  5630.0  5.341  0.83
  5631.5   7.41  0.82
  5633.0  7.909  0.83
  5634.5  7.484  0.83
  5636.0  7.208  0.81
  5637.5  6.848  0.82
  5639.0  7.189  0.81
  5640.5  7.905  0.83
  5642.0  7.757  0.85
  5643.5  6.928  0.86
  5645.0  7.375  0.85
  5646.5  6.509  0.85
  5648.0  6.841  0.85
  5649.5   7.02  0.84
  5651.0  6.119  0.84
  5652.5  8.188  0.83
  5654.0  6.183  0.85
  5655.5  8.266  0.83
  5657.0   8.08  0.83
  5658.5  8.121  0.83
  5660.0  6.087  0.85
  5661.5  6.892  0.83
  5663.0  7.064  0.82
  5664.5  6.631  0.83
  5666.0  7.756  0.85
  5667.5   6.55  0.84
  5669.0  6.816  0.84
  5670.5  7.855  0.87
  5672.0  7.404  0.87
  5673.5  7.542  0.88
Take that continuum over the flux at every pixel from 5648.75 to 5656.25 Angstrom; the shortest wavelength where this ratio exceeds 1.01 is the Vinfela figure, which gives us 5651.0 Angstrom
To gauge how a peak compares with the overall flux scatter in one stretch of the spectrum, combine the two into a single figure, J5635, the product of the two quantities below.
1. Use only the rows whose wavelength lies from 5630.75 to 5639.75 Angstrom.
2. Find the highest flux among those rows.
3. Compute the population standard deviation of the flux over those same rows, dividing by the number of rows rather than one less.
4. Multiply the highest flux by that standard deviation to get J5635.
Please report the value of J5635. 2.6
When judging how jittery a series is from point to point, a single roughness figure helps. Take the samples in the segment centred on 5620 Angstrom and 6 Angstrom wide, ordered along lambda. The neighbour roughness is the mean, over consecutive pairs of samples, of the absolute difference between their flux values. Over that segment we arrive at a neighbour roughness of 0.3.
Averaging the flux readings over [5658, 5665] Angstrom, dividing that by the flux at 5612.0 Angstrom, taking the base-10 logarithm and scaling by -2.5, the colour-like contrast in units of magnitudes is -0.40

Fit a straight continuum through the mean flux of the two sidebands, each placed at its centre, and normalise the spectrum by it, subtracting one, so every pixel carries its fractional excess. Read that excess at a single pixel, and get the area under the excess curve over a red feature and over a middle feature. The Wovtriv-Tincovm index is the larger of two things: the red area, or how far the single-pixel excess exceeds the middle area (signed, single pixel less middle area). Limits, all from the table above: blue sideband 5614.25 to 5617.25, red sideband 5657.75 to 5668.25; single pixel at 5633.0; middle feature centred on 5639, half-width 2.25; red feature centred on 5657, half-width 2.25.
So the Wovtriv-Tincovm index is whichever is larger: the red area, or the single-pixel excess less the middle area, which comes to 0.8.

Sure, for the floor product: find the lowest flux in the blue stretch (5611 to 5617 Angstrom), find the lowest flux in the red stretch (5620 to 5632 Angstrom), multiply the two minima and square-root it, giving 5.06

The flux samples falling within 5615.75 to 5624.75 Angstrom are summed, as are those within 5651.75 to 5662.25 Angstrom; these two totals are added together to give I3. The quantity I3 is 92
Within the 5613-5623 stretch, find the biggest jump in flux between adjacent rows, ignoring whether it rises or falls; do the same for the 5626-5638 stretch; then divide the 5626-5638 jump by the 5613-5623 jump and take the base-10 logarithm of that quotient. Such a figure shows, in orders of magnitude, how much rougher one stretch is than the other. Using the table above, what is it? 0.63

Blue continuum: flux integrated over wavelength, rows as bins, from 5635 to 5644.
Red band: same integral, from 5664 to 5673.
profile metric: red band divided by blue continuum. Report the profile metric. 0.98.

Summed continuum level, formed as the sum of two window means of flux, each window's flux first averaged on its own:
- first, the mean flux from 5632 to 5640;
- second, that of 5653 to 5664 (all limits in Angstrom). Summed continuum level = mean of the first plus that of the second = 14.6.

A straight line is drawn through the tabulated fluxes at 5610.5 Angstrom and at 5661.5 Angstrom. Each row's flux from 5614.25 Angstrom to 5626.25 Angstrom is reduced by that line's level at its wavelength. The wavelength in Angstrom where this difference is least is 5624.0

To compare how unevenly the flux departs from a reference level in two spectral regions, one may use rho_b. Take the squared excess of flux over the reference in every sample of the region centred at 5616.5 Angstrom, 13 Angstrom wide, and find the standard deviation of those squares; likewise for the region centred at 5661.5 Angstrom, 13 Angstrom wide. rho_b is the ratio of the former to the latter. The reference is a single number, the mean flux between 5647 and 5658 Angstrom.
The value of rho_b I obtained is 4.3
